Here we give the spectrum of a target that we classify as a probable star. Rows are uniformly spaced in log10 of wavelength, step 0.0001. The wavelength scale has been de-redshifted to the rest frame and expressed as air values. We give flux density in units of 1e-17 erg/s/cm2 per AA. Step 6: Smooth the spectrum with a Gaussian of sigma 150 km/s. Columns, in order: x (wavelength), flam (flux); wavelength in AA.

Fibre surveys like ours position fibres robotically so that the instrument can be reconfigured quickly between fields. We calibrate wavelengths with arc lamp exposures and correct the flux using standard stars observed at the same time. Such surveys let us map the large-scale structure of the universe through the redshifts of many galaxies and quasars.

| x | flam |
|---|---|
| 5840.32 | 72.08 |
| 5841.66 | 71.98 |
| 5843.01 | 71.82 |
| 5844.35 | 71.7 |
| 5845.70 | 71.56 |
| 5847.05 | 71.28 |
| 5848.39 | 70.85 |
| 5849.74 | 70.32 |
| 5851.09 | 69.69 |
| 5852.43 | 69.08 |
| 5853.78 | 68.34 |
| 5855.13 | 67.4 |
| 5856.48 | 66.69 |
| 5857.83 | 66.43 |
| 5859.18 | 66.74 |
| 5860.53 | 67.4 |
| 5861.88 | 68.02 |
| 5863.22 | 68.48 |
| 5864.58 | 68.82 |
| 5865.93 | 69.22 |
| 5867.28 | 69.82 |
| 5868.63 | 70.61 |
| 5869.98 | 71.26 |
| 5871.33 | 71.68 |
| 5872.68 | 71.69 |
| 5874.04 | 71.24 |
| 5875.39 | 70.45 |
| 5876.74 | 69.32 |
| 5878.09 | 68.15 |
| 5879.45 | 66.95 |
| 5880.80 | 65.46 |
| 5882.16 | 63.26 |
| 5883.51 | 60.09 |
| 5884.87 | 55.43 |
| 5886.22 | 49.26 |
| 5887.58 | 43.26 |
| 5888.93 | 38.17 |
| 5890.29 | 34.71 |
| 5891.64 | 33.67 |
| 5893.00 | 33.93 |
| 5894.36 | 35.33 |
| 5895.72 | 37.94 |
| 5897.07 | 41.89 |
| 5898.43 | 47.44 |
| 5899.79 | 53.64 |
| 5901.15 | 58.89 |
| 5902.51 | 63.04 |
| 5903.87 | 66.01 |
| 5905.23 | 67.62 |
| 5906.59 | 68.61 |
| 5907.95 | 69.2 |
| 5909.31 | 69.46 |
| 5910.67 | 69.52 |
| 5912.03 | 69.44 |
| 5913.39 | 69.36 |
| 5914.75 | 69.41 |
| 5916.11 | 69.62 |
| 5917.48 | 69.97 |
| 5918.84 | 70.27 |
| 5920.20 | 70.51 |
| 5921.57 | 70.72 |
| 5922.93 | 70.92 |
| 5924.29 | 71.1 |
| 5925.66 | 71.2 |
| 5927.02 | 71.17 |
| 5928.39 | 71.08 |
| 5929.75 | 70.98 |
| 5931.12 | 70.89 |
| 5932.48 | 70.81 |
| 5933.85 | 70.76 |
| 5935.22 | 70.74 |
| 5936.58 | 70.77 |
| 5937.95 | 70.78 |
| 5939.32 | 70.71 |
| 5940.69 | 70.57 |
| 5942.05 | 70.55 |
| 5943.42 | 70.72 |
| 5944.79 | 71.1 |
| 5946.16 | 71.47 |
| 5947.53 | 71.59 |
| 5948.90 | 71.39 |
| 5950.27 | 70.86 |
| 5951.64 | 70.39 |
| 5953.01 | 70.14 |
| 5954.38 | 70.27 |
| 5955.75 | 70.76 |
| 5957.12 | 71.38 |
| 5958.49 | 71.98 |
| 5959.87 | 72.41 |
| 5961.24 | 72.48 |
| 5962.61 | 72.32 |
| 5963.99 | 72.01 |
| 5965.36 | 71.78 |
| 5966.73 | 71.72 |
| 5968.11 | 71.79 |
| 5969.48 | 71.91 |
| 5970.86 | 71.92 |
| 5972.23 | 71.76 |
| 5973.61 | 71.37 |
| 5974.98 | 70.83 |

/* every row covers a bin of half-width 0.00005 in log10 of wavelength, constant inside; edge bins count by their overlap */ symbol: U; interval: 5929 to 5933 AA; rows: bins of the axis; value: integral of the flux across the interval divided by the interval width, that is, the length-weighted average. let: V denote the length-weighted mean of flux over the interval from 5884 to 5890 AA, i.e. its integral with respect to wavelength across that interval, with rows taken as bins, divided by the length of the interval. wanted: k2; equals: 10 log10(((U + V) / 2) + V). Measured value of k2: 20.2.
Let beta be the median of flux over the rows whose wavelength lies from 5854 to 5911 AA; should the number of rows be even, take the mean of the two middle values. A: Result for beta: 67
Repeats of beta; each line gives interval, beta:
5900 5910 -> 68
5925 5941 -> 71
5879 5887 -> 62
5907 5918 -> 69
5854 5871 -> 68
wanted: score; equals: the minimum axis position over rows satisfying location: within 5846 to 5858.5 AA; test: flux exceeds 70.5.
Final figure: 5847.05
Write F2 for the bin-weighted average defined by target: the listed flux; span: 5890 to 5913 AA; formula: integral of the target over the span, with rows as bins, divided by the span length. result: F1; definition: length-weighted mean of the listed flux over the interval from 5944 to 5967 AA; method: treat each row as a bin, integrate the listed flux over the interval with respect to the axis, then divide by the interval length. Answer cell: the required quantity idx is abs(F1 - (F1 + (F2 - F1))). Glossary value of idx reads 17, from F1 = 71.4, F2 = 55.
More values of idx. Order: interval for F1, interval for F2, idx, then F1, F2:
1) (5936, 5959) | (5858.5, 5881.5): 2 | 70.9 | 69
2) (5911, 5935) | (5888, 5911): 19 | 70.5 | 52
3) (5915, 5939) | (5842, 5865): 2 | 70.7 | 69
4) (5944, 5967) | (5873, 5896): 18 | 71.4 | 53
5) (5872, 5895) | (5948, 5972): 17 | 54.7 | 72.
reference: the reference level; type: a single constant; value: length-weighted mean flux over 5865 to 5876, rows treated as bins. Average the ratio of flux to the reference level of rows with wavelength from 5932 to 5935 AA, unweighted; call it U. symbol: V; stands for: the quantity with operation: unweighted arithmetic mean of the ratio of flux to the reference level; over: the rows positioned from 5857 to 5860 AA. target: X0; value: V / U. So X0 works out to 0.94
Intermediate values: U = 1.00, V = 0.94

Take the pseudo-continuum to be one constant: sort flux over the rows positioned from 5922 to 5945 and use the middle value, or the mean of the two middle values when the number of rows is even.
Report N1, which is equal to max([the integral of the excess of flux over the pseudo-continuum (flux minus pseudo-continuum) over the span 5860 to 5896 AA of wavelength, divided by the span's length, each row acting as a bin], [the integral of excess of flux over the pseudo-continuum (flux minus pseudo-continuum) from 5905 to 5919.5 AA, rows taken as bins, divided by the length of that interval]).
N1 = -1.4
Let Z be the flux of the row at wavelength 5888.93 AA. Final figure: 38.17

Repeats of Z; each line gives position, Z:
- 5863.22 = 68.48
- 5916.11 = 69.62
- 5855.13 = 67.4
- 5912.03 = 69.44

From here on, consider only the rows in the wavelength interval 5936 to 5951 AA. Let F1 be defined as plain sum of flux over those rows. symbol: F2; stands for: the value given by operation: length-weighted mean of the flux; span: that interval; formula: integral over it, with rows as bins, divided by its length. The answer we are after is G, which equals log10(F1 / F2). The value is 1.04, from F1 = 781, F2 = 70.9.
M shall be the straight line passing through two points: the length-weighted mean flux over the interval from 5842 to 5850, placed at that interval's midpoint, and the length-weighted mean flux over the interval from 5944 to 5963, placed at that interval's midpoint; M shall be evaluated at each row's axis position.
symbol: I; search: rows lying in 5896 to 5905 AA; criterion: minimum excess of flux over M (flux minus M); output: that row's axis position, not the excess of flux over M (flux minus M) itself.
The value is 5897.07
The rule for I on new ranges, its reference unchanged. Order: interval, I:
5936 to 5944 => 5942.05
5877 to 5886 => 5884.87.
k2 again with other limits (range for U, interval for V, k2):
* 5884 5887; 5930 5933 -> 21.2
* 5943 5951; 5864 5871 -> 21.5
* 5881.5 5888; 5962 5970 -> 21.3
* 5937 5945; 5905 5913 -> 21.4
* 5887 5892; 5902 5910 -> 20.8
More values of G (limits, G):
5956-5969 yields 0.95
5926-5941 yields 1.04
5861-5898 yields 1.43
